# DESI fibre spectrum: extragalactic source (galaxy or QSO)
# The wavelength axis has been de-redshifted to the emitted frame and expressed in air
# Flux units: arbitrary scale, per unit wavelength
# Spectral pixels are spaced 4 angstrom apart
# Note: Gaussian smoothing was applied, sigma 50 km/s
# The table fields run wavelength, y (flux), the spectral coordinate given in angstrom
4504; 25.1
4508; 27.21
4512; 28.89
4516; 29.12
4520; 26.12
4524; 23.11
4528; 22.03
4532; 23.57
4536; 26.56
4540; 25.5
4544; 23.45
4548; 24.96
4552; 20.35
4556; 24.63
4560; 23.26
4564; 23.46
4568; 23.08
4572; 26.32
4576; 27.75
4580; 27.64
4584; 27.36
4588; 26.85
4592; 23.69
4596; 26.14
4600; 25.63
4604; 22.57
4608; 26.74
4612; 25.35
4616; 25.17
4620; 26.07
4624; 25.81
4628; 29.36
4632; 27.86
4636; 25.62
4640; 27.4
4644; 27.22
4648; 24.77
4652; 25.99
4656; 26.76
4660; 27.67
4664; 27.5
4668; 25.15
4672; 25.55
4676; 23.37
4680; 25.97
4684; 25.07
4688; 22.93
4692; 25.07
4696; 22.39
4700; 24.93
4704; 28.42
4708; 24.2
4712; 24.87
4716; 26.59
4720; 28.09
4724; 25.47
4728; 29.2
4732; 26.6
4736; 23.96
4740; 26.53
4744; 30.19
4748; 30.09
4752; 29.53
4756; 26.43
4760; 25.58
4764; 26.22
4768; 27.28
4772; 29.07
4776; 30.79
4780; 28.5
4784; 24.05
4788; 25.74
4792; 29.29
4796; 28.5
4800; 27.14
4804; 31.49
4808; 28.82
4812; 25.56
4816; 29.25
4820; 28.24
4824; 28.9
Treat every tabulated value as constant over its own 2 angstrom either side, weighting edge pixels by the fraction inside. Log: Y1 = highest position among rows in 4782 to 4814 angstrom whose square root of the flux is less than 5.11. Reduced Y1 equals 4812 angstrom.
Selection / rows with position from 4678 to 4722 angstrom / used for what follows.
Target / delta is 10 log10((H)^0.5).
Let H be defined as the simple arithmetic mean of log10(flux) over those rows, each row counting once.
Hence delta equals 0.734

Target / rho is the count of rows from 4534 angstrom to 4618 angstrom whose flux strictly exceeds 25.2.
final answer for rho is 11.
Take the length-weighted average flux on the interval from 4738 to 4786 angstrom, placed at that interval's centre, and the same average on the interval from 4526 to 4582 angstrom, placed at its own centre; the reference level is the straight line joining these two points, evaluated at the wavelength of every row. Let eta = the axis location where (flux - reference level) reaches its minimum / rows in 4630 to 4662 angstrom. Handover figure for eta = 4648 angstrom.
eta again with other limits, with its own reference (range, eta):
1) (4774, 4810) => 4784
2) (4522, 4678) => 4552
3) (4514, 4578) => 4552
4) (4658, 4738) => 4696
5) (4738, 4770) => 4760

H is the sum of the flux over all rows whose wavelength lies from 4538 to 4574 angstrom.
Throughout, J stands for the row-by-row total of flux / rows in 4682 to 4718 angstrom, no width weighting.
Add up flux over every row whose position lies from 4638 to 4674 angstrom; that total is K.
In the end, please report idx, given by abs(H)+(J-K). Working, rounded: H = 215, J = 224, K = 238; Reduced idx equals 201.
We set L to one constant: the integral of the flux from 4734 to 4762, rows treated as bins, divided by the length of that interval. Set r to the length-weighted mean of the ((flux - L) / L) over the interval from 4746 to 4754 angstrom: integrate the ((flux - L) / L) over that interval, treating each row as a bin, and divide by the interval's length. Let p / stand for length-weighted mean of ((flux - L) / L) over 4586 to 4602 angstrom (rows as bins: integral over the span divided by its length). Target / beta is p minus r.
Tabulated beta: -0.154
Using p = -0.07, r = 0.09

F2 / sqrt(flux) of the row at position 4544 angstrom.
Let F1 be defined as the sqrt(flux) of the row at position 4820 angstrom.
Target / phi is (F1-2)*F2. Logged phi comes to 16.0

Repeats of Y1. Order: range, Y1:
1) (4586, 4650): 4648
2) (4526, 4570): 4568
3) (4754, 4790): 4788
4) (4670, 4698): 4696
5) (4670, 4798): 4788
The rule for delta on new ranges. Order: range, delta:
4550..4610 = 0.726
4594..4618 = 0.734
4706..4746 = 0.766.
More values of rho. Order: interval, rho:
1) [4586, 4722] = 21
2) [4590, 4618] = 4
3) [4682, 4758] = 11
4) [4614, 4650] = 7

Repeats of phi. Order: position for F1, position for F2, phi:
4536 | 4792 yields 17.1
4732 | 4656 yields 16.3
